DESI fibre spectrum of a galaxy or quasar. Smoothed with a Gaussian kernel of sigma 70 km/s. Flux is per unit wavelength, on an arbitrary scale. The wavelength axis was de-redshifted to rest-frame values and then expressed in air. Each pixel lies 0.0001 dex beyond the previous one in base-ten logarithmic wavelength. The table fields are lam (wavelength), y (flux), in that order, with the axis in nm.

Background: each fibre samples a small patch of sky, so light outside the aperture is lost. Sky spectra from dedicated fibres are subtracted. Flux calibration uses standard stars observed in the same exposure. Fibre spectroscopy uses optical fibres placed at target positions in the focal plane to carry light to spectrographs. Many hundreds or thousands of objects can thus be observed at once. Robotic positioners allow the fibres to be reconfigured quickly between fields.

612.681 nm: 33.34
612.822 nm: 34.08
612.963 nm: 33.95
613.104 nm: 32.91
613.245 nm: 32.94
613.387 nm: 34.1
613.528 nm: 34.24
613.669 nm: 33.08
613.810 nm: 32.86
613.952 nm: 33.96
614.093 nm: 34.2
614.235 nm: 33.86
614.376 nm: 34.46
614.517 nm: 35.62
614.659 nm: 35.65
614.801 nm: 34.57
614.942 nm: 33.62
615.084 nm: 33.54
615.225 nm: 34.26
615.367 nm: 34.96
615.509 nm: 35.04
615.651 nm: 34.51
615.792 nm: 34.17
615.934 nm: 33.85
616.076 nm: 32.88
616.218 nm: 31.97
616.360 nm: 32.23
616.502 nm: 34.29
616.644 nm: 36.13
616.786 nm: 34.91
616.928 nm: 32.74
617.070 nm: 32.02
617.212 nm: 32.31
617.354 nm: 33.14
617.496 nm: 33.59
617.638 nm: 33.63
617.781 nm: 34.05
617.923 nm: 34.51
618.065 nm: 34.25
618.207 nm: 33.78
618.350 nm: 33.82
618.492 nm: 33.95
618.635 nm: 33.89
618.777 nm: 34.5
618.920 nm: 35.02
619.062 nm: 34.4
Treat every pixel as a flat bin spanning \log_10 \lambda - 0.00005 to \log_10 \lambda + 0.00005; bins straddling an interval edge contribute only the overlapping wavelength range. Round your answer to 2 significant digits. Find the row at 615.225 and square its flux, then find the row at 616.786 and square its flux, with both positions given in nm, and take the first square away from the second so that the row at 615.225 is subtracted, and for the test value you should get 45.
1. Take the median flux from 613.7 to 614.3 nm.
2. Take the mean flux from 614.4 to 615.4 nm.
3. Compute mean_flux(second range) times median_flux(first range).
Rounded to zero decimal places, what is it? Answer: 1173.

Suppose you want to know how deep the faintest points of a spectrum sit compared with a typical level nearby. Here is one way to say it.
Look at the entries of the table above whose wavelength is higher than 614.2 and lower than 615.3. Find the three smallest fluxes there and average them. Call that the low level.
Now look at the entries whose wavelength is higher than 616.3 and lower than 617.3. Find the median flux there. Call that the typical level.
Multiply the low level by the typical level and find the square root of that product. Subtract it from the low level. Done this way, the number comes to 0.5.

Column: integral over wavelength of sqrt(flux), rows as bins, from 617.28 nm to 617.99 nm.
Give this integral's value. 4.13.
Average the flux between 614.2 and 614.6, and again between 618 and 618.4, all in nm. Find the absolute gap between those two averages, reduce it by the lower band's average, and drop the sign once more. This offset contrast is 33.9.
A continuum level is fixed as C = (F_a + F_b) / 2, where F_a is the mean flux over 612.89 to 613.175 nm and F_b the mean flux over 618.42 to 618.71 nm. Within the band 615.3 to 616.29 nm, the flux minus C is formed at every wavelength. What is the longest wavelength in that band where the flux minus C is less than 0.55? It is 616.218 nm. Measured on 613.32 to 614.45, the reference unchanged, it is 614.235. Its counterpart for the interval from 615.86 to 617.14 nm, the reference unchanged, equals 617.070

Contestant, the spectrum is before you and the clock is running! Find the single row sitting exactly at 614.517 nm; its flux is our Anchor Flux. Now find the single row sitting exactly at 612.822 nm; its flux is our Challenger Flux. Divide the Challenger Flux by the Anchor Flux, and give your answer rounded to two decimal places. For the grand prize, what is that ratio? 0.96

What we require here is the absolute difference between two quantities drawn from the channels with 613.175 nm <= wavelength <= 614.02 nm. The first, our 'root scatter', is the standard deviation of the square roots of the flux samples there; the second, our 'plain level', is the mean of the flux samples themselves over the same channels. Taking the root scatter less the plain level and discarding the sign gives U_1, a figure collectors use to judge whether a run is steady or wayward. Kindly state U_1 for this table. 33.5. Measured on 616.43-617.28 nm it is 33.6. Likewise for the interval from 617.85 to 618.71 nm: 34.0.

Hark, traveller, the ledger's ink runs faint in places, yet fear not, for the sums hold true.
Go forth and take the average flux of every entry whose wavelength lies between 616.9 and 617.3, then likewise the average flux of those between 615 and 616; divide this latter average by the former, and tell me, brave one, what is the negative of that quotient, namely -1.06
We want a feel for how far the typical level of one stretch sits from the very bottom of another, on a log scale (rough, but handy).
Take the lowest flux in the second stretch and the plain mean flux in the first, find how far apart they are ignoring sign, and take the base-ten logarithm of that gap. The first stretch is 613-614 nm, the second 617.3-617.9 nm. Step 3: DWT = -0.5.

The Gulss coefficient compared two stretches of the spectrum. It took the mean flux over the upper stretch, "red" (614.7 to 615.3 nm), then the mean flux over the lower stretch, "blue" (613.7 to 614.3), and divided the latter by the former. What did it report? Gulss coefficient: 0.99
